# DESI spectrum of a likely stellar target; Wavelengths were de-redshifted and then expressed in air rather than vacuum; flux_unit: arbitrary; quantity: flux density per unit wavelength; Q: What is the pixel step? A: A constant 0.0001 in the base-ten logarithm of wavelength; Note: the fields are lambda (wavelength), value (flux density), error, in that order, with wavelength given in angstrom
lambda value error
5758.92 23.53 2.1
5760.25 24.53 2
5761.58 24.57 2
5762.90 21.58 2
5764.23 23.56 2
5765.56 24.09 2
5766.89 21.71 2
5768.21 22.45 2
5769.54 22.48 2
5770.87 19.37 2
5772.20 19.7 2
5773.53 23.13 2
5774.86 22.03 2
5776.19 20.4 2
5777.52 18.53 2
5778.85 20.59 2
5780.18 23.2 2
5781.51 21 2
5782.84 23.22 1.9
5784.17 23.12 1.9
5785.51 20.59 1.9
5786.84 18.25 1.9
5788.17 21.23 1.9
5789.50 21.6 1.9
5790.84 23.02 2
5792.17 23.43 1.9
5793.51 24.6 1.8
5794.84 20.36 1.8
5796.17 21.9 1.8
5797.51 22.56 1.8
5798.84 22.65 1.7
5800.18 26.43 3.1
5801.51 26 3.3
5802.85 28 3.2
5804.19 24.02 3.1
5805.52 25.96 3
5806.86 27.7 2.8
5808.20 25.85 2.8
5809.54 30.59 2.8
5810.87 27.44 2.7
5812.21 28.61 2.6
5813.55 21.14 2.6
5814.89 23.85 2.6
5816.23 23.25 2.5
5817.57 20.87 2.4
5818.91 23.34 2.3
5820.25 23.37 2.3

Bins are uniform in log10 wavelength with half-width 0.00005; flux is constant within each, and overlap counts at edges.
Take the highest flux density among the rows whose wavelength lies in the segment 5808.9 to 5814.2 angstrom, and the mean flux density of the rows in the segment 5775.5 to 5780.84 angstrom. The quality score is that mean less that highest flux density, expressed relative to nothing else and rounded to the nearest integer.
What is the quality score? -10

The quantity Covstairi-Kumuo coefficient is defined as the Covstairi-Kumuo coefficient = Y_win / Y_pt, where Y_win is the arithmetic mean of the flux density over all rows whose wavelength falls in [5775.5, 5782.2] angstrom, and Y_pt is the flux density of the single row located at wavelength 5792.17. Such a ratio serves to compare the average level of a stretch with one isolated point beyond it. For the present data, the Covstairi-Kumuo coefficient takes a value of 0.89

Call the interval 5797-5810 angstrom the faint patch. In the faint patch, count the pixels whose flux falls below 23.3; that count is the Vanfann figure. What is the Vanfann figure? 2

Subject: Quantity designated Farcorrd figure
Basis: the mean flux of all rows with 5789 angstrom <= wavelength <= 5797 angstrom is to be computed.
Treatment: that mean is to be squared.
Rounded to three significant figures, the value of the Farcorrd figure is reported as 506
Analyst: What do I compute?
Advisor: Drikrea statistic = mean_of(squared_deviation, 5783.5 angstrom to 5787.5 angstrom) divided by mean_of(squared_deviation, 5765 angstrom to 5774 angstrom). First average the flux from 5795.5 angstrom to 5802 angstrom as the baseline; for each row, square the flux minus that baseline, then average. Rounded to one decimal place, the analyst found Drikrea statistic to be 2.1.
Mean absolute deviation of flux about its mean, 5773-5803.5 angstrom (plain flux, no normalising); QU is 1.76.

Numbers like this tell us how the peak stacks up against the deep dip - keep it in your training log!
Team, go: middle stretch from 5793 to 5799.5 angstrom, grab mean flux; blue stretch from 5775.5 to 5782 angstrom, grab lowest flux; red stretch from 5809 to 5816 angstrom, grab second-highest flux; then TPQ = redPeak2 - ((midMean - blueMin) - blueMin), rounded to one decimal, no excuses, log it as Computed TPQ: 43.3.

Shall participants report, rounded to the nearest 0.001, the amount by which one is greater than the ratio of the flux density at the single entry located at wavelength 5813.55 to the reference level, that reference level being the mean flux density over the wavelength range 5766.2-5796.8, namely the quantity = 0.020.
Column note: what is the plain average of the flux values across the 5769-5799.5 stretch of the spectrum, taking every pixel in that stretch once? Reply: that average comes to 21.6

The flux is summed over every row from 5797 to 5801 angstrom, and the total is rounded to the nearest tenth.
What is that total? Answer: 71.6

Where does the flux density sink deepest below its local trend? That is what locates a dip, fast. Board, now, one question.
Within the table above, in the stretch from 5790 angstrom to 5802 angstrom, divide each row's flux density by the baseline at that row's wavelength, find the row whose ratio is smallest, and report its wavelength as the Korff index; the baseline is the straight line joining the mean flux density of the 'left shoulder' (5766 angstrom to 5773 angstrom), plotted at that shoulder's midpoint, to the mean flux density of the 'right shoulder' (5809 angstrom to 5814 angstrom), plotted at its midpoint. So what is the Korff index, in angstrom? 5794.84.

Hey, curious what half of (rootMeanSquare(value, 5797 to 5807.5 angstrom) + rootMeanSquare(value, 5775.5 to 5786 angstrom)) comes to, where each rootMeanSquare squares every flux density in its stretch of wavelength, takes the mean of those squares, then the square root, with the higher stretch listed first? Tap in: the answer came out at 23.4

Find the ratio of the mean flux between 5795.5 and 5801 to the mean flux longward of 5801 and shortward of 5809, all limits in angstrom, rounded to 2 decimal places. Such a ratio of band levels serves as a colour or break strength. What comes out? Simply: 0.89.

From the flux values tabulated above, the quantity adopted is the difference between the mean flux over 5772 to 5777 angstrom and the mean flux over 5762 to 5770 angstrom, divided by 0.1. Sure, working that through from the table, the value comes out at -13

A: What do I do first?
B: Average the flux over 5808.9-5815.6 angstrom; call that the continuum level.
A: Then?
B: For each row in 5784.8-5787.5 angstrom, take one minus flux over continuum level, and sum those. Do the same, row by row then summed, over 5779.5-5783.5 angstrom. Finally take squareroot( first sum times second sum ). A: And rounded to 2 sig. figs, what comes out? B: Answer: 0.48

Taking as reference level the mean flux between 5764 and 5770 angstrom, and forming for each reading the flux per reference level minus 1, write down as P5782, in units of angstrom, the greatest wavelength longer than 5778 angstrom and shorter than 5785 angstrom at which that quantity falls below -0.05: 5781.51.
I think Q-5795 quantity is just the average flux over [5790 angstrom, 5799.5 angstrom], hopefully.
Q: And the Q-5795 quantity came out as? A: 22.6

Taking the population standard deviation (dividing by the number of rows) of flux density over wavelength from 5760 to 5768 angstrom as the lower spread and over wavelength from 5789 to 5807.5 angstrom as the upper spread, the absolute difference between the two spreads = 1.0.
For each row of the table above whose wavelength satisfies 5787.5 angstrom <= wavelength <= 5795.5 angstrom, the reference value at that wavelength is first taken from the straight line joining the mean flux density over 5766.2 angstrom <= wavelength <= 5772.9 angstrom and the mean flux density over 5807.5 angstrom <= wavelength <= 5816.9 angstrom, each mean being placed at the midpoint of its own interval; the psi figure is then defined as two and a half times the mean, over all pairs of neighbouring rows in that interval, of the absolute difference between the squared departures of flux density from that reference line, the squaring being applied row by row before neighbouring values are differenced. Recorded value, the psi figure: 8.2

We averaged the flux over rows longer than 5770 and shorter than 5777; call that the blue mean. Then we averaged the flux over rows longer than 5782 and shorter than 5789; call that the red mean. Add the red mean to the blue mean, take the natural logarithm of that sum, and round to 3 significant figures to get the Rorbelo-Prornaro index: 3.74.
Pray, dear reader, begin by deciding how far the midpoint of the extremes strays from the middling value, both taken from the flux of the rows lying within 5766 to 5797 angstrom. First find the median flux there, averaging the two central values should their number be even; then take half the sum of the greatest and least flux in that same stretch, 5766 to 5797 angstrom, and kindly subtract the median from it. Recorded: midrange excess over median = -0.3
